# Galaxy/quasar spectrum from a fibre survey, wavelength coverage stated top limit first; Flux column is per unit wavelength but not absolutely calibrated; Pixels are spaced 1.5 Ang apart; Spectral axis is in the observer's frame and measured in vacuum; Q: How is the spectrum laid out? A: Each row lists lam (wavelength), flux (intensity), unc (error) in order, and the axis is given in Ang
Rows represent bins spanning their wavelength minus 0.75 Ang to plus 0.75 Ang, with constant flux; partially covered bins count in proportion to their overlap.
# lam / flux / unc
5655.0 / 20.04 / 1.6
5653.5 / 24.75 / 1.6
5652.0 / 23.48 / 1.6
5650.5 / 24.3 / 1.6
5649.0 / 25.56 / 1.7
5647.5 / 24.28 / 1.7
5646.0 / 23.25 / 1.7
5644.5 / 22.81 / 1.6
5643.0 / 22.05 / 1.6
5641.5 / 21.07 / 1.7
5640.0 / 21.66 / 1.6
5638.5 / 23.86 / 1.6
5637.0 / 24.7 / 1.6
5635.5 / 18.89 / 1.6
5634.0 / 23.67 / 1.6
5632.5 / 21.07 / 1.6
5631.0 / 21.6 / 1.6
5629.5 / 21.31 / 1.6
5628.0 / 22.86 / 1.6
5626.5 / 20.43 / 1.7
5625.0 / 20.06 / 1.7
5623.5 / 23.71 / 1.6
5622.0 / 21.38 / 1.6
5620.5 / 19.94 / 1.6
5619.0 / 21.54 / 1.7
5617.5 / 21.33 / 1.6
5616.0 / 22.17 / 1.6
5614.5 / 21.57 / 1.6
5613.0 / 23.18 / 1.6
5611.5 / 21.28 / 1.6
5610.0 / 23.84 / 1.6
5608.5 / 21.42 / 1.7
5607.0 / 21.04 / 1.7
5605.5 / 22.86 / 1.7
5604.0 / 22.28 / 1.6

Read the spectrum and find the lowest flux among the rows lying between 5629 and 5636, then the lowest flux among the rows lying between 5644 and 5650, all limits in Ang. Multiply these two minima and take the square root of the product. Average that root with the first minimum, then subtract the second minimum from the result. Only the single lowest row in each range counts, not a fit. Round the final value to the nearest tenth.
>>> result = -3.0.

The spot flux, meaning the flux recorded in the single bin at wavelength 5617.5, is 21.33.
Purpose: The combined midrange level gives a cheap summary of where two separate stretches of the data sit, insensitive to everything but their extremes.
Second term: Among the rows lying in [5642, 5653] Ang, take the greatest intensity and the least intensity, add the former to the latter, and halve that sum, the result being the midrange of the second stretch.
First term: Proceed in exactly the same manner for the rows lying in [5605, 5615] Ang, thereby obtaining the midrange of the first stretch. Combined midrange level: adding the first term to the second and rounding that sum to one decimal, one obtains 46.2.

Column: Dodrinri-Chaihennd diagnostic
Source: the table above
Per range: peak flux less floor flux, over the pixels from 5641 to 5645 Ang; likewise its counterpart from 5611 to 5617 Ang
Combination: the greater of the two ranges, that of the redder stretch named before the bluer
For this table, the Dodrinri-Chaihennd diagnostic 1.9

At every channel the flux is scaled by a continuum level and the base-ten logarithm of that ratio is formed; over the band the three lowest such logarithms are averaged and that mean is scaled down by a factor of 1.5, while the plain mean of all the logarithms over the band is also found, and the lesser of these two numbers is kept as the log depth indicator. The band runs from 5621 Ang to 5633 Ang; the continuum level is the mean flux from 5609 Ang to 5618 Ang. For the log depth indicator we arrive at -0.023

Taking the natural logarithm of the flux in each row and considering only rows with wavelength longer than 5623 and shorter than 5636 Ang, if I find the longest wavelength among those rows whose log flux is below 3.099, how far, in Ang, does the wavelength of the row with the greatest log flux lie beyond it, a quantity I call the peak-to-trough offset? -12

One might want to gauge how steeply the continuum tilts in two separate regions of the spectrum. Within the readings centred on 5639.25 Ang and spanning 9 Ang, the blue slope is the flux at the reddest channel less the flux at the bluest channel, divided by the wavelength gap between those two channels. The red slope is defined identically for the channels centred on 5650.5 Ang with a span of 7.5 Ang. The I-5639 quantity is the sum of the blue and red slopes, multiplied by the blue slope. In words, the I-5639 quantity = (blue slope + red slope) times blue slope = 0.21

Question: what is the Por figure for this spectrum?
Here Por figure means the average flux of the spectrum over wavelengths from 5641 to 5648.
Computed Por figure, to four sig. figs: 22.69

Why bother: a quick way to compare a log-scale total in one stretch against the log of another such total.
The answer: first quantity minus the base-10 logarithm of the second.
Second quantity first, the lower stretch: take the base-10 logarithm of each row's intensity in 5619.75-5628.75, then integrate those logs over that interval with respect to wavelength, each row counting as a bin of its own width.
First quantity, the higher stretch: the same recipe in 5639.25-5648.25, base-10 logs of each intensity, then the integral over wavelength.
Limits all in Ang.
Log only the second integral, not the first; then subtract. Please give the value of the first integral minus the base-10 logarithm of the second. 11.1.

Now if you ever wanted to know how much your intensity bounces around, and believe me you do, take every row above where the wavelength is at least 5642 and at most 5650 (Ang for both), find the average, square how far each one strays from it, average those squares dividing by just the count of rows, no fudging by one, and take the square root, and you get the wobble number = 1.2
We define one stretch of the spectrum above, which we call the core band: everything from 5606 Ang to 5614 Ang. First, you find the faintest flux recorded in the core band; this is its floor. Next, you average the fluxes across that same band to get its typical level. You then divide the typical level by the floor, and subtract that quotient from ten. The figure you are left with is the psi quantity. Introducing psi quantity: 8.95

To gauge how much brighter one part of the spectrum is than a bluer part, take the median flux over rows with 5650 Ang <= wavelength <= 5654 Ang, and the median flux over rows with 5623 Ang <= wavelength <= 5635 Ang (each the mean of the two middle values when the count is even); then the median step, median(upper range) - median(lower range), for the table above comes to 2.8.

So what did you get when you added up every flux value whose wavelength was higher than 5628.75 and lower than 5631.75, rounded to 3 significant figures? 42.9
